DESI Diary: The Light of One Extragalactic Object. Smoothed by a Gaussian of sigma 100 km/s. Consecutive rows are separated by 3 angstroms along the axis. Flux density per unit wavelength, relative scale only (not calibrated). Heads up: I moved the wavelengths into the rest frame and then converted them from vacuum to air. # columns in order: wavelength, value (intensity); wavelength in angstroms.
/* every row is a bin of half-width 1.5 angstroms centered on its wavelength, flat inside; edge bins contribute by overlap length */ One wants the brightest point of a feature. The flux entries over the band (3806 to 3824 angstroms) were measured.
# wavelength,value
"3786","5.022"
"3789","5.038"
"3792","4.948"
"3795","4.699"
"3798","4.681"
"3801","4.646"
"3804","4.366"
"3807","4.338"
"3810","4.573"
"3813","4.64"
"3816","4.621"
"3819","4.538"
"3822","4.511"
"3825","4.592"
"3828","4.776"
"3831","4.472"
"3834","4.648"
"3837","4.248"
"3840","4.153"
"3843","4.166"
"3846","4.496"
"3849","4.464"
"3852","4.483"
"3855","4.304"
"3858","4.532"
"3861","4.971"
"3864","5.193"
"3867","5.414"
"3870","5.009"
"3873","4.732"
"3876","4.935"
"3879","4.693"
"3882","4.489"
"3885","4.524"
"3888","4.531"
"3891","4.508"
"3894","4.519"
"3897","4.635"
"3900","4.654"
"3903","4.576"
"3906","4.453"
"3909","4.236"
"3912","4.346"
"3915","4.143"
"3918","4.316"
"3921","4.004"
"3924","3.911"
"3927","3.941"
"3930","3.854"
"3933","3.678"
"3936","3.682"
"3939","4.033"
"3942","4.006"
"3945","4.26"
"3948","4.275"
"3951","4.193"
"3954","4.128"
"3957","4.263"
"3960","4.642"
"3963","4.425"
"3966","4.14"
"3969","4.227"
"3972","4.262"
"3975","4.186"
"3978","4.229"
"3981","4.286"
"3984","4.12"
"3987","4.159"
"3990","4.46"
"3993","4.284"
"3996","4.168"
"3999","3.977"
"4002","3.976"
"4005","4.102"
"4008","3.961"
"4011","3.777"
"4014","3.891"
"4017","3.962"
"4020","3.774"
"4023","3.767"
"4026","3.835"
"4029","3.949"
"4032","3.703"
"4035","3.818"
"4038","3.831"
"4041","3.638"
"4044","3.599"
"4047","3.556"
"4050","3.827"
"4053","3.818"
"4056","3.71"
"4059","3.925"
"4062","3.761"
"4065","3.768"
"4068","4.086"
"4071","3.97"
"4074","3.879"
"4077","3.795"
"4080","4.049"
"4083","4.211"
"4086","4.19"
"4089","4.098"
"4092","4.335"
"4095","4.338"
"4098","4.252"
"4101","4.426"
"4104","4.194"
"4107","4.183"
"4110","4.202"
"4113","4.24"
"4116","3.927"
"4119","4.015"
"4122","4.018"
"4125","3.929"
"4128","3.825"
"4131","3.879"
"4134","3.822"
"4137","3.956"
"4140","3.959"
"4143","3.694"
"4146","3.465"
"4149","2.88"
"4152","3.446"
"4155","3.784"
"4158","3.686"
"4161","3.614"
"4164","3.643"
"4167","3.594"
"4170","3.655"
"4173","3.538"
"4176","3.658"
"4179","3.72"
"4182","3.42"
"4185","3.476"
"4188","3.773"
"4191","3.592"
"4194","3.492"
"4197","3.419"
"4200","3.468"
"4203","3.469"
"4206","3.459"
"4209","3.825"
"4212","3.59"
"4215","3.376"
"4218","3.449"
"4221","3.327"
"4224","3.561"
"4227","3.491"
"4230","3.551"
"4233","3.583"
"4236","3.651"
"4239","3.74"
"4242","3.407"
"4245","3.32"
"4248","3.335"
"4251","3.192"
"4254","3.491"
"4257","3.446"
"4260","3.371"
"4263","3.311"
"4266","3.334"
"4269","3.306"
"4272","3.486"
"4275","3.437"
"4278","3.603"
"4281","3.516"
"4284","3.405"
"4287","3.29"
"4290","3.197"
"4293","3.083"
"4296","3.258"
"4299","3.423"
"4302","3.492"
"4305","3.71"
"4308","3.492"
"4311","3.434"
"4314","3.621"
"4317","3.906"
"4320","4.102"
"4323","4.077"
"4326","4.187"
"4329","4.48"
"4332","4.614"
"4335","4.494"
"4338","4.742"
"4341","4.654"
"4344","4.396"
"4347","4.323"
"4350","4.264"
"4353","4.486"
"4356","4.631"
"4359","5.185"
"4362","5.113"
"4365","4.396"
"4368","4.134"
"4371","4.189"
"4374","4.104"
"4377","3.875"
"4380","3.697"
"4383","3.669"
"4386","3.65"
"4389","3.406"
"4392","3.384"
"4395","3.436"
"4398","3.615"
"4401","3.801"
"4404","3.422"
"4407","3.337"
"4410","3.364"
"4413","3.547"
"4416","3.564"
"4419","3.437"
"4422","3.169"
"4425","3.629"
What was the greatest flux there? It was 4.64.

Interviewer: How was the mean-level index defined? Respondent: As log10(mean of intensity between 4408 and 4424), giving 0.534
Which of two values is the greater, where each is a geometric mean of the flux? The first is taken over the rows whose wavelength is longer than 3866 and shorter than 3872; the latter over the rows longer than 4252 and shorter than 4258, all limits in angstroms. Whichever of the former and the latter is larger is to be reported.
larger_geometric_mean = 5.2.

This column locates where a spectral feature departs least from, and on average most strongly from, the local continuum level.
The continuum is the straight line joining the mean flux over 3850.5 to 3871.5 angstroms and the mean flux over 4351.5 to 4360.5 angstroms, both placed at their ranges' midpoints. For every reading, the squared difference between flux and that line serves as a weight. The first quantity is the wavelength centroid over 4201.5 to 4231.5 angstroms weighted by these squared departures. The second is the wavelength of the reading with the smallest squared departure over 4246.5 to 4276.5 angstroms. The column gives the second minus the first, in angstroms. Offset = 37.3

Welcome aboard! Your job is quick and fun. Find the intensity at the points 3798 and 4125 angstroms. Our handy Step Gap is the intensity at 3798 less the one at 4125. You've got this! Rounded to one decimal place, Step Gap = 0.8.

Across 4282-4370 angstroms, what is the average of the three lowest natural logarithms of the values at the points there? 1.16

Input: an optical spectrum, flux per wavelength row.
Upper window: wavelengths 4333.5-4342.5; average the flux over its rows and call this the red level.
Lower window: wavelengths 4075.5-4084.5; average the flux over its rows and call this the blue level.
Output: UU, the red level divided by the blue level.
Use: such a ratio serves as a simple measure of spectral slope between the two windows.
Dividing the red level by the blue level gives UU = 1.15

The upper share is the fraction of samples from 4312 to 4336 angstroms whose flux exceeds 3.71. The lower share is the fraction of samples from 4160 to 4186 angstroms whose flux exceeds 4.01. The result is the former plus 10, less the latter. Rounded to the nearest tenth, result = 10.9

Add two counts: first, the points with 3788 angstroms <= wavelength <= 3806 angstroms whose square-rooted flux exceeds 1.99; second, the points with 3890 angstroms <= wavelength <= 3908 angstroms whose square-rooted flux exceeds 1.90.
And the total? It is 12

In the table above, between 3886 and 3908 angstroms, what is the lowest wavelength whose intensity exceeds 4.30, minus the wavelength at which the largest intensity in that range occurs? -12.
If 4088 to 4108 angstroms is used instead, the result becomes -9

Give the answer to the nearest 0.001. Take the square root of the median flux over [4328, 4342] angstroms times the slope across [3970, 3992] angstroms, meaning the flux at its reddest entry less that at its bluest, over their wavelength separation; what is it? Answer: 0.225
